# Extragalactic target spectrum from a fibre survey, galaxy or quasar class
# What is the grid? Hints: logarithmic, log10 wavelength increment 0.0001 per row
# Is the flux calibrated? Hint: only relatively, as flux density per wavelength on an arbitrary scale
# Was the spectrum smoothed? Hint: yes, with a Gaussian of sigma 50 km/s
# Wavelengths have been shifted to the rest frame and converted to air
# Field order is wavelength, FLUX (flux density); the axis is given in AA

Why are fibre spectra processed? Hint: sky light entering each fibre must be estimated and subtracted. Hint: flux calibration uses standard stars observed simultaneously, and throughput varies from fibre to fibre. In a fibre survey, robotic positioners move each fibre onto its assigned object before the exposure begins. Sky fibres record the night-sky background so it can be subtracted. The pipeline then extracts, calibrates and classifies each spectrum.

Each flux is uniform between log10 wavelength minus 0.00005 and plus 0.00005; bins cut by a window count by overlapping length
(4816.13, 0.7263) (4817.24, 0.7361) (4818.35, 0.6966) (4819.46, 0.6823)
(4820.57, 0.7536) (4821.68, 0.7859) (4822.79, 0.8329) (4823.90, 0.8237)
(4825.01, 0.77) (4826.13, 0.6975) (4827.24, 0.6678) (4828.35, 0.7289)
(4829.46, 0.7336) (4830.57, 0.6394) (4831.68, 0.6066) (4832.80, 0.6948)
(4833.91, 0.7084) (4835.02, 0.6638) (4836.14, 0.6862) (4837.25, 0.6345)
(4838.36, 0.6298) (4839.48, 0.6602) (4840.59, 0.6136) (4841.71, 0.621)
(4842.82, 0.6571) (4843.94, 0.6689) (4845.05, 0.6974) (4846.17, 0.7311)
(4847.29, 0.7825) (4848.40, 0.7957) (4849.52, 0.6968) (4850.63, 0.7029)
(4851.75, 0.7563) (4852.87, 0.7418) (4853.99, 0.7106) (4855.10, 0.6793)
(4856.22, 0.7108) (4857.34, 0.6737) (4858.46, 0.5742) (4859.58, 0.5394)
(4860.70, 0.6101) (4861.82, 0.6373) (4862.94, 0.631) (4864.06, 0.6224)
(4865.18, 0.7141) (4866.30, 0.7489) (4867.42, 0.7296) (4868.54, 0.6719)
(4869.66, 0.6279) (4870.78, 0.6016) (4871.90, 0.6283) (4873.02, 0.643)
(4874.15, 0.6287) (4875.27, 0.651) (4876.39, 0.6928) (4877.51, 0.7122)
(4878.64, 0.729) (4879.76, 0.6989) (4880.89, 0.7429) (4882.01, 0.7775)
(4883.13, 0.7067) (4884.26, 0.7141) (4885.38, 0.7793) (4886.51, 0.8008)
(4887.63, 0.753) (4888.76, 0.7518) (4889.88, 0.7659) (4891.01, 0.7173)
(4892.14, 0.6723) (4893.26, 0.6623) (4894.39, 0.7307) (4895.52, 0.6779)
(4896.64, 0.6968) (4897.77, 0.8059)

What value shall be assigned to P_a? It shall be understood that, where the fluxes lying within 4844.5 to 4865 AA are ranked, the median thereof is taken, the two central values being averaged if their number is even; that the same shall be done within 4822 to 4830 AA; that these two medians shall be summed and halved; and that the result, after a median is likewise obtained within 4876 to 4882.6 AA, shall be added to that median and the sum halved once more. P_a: 0.718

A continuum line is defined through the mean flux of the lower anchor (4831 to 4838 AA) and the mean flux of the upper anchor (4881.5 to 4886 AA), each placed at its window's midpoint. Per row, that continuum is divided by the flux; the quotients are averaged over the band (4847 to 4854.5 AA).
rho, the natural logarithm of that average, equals -0.066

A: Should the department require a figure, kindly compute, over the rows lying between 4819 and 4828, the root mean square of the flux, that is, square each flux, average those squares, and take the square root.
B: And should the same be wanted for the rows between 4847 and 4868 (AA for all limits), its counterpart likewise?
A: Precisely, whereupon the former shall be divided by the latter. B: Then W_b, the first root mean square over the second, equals 1.09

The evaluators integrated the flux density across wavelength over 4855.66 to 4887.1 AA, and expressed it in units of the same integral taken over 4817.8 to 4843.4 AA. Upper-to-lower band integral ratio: 1.2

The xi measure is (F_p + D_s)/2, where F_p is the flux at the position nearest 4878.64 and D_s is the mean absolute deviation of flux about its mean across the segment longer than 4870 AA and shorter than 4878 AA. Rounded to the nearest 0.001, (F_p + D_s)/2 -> 0.379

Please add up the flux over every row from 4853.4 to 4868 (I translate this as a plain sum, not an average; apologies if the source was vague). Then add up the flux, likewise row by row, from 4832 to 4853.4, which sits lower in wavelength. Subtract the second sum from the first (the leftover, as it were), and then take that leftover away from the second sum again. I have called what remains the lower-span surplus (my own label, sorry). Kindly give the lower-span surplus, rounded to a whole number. 18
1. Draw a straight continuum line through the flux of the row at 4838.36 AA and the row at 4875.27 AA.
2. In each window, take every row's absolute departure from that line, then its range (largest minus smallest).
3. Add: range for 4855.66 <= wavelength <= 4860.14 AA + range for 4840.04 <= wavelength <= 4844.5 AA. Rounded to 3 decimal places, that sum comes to 0.095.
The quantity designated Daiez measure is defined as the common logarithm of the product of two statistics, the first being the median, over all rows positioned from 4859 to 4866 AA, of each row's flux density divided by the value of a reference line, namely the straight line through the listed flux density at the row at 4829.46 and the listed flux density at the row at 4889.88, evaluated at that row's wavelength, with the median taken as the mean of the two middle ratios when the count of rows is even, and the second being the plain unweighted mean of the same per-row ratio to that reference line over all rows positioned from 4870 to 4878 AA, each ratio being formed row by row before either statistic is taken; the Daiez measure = -0.145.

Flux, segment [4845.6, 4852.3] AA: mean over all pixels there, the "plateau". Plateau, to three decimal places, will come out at 0.744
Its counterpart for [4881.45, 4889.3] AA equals 0.755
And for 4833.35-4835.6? 0.686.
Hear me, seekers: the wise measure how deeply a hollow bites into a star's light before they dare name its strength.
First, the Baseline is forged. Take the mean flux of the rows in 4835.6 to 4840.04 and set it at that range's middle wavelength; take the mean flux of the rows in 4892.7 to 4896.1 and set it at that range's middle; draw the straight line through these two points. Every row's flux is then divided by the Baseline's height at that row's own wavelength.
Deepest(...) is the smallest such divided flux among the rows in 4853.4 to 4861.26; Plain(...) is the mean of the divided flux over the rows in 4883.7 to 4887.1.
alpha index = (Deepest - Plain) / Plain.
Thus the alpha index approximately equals -0.28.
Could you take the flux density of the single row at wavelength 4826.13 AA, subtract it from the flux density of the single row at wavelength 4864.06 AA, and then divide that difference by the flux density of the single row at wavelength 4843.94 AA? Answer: -0.11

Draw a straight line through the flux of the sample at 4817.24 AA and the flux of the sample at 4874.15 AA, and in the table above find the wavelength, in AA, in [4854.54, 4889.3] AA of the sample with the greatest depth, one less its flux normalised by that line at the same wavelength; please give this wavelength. 4859.58 AA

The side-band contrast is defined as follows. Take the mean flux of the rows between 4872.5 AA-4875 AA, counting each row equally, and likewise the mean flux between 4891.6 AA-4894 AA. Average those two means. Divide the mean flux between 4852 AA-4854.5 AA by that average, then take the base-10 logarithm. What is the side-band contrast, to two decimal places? 0.05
